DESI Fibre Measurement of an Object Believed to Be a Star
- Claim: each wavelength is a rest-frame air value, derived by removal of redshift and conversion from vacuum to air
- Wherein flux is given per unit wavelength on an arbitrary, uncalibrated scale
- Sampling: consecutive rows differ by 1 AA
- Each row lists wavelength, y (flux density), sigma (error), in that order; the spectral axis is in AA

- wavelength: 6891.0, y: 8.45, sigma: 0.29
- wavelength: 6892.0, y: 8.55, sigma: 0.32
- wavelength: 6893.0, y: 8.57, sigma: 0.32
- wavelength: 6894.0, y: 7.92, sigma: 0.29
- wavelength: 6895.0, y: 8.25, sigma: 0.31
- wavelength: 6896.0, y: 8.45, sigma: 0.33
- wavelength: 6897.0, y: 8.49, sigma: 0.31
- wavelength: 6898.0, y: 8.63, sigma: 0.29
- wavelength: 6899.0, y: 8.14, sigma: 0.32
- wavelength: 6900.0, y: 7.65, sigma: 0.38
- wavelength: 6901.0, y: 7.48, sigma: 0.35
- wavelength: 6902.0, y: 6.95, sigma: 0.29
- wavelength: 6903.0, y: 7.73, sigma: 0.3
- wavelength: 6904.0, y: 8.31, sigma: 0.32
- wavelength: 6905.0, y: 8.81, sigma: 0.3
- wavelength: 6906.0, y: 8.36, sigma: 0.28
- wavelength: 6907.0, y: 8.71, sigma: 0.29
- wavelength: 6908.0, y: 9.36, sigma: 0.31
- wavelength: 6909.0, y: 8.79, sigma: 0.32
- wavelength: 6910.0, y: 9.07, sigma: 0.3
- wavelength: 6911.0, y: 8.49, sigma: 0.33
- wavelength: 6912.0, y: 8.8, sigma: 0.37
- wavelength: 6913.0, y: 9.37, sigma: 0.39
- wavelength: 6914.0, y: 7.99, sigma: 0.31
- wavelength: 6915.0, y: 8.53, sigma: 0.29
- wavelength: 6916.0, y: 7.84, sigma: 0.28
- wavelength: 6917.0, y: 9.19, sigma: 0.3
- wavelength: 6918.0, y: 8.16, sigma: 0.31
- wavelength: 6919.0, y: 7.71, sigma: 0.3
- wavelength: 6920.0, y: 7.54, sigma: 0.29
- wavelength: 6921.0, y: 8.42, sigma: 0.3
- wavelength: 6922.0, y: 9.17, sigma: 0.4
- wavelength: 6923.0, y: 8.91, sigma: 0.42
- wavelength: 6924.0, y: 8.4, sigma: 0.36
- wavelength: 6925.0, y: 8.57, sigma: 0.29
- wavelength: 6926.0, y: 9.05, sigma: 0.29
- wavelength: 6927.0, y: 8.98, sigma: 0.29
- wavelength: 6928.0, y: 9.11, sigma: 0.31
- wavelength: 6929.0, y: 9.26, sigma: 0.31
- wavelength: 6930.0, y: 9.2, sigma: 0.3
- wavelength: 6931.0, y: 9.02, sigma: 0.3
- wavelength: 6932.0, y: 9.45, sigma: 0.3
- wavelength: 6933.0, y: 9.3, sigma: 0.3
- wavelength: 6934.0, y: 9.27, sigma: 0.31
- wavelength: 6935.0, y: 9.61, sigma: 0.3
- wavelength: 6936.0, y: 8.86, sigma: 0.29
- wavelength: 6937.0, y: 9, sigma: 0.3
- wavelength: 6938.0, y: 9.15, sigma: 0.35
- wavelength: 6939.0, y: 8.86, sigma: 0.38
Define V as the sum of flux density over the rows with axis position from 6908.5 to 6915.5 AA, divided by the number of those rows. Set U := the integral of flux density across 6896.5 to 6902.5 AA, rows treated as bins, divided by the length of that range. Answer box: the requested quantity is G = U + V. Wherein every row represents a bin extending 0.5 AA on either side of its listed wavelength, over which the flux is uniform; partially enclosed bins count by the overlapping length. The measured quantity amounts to 16.61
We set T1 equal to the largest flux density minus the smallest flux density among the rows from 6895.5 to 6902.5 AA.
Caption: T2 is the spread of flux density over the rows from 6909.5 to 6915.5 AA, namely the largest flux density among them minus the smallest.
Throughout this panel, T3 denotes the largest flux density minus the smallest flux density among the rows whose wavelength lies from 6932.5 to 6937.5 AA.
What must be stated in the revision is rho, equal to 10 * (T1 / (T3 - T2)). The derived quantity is -27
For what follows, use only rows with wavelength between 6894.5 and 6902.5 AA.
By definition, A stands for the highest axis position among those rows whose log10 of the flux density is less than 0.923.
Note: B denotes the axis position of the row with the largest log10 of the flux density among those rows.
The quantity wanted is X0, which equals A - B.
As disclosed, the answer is 4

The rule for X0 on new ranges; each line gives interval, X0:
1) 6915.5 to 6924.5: 3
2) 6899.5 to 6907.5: 1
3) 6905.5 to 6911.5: -2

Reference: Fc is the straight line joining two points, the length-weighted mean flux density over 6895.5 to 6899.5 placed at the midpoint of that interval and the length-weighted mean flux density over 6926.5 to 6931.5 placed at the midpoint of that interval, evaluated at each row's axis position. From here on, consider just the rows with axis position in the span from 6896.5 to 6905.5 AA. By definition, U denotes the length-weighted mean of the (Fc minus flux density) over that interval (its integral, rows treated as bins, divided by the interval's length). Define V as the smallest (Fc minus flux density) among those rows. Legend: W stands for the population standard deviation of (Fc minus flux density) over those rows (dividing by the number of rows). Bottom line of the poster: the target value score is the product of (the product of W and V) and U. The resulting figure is -0.06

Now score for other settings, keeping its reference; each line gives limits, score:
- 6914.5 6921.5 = -0.12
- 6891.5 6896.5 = 0.00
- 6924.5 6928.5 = 0.00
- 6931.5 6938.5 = 0.00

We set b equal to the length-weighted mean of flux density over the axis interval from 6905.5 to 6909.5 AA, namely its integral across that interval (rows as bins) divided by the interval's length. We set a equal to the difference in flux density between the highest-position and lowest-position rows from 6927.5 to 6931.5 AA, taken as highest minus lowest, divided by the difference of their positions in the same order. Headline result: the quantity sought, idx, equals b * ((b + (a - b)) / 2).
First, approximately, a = -0.03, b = 8.8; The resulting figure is -0.1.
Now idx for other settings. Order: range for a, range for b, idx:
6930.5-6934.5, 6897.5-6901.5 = 0.3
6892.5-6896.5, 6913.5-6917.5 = -0.2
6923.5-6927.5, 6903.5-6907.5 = 0.8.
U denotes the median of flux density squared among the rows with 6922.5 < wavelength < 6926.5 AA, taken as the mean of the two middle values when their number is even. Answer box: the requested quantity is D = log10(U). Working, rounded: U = 76.4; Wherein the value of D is 1.88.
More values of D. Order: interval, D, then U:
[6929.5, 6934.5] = 1.93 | 85.9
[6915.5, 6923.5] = 1.84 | 68.7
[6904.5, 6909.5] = 1.89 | 77.3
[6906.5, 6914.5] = 1.89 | 77.4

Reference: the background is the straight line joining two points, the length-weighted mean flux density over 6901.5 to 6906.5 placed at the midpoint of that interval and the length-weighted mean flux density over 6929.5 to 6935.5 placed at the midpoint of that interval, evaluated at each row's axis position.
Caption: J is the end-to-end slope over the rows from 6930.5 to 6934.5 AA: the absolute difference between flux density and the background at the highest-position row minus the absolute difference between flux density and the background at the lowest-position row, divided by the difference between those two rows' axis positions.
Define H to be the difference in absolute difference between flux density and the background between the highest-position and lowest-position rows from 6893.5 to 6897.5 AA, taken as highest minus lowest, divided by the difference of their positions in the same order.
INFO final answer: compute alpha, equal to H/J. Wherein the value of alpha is -3.8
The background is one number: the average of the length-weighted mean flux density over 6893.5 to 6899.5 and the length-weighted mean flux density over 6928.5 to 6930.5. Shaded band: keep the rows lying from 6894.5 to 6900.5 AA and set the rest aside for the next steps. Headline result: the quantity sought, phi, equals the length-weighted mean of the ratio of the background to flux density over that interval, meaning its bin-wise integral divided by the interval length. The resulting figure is 1.06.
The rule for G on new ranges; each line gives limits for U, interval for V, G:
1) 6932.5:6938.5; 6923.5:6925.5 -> 17.68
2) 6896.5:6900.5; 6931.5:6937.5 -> 17.48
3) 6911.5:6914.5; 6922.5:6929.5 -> 17.62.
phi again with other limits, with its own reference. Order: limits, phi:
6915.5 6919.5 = 1.07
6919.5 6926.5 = 1.03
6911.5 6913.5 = 0.97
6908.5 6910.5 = 0.98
